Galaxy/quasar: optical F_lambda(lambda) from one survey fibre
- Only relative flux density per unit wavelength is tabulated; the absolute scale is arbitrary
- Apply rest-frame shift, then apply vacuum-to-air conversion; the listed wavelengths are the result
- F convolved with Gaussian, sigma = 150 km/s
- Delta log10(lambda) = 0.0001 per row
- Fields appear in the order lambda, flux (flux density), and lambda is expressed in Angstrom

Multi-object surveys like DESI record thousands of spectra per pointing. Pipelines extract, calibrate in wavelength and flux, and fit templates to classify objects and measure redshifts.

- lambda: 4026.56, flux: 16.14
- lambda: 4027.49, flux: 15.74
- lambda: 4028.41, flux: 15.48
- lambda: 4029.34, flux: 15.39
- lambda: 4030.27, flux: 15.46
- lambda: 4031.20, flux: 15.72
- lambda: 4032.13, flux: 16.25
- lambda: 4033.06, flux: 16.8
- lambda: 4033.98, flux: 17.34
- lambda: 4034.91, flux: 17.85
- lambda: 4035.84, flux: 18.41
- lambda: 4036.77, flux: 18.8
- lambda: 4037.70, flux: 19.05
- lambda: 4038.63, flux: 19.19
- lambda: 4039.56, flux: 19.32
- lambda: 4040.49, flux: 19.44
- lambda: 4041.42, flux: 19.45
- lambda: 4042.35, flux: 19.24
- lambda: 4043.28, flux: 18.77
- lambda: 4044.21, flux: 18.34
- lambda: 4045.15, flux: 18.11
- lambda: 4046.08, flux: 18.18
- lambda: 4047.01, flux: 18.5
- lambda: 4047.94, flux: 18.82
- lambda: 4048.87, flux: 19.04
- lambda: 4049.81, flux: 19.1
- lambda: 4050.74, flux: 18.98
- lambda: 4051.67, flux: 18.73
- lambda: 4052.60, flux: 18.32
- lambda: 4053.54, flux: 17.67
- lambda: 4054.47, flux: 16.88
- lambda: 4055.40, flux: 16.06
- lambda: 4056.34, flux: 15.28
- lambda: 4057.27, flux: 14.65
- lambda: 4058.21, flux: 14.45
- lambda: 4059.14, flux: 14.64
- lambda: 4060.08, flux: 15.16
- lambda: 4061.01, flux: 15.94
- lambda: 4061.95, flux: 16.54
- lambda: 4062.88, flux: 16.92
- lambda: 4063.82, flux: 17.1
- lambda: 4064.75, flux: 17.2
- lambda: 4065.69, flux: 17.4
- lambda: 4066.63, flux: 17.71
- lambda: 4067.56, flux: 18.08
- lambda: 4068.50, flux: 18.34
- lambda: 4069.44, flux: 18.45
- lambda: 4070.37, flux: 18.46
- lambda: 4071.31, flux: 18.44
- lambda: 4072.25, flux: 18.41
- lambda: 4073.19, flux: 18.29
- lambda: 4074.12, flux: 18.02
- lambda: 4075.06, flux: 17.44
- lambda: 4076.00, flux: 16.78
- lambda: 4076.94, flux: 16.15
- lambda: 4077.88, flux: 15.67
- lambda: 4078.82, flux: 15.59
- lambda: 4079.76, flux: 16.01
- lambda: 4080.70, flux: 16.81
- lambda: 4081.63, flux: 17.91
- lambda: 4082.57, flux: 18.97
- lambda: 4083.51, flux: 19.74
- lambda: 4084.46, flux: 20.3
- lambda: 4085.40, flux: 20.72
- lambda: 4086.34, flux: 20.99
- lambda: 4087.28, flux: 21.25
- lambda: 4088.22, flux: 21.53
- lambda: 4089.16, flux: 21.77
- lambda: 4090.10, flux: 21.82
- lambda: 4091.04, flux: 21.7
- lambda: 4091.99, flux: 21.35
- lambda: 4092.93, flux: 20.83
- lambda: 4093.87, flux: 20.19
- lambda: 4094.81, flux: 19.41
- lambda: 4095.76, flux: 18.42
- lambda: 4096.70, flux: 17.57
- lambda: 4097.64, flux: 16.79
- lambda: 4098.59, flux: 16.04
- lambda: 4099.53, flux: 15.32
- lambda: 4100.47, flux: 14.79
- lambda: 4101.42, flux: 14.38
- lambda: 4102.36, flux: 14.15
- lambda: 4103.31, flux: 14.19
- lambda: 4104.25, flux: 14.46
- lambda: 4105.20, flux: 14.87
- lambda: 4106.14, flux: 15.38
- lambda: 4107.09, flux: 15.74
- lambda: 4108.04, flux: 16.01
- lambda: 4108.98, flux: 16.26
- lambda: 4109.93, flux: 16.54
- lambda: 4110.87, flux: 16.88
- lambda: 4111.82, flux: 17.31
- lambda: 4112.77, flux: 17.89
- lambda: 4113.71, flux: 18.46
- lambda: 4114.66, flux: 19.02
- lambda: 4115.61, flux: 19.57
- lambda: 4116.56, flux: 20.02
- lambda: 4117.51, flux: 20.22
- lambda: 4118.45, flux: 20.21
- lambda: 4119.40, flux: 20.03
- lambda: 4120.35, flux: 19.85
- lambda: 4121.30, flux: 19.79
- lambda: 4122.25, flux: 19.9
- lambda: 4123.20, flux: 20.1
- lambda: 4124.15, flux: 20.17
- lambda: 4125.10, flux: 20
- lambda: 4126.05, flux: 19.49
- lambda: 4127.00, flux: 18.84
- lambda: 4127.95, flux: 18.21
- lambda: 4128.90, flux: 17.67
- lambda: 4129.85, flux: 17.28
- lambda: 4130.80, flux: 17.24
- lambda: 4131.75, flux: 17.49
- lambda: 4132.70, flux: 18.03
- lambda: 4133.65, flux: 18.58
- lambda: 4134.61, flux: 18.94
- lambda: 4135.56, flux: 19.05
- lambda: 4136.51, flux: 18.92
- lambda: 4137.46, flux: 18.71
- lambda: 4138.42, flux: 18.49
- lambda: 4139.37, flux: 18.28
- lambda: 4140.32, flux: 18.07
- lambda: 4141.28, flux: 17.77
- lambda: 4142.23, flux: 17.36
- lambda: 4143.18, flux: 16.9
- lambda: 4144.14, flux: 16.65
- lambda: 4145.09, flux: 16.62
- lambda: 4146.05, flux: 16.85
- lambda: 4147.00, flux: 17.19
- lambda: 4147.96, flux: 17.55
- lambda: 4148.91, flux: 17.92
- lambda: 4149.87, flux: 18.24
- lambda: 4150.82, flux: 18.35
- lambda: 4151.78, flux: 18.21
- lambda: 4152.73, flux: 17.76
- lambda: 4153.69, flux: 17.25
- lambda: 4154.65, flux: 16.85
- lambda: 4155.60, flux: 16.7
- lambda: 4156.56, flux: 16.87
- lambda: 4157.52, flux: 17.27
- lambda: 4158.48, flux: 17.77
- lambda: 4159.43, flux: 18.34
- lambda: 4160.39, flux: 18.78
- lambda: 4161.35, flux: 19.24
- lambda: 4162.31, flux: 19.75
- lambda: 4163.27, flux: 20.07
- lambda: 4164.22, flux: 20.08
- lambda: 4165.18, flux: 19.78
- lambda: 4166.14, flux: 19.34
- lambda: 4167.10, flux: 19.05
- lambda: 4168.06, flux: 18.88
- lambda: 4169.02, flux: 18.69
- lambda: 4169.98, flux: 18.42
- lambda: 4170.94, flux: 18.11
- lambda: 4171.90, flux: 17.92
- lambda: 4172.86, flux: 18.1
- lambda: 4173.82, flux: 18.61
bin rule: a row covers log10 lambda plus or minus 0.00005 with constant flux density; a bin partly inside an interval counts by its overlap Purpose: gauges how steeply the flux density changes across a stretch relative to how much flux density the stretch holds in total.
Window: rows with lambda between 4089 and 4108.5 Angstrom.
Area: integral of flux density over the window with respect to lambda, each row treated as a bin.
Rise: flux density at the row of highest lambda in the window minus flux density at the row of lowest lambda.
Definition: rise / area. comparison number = -0.017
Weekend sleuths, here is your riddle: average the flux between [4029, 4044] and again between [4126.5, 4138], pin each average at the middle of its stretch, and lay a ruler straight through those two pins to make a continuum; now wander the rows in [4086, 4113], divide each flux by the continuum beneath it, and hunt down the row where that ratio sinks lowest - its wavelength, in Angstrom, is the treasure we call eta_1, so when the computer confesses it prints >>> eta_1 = 4102.36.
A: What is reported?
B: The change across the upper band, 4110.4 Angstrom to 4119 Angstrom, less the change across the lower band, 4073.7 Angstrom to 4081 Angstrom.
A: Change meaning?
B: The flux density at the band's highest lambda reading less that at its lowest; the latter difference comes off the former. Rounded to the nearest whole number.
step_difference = 5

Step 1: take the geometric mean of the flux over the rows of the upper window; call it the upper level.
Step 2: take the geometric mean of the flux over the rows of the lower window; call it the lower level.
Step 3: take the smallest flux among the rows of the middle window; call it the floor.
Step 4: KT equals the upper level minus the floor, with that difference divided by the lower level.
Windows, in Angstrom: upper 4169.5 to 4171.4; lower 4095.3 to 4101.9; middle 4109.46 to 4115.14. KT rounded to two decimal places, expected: 0.11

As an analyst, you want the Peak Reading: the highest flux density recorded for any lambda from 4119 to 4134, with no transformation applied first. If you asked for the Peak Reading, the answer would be 20.17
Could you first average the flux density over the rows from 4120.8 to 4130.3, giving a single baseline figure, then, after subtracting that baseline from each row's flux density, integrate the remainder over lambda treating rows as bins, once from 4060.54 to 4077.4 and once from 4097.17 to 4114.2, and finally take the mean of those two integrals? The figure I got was -42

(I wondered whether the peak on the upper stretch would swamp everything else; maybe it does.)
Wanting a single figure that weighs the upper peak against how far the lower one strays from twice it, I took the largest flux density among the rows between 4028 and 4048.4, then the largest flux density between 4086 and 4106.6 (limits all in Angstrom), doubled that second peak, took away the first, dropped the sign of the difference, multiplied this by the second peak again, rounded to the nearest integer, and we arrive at 528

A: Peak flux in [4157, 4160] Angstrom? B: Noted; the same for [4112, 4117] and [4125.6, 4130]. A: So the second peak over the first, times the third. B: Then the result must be 21.3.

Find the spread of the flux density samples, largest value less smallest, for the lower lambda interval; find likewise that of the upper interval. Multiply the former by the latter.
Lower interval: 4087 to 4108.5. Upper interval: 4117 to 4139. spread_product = 23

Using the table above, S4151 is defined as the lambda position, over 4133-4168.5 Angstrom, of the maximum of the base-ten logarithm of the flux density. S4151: 4164.22 Angstrom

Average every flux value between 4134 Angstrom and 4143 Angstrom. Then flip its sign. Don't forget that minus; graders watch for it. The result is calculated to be -18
